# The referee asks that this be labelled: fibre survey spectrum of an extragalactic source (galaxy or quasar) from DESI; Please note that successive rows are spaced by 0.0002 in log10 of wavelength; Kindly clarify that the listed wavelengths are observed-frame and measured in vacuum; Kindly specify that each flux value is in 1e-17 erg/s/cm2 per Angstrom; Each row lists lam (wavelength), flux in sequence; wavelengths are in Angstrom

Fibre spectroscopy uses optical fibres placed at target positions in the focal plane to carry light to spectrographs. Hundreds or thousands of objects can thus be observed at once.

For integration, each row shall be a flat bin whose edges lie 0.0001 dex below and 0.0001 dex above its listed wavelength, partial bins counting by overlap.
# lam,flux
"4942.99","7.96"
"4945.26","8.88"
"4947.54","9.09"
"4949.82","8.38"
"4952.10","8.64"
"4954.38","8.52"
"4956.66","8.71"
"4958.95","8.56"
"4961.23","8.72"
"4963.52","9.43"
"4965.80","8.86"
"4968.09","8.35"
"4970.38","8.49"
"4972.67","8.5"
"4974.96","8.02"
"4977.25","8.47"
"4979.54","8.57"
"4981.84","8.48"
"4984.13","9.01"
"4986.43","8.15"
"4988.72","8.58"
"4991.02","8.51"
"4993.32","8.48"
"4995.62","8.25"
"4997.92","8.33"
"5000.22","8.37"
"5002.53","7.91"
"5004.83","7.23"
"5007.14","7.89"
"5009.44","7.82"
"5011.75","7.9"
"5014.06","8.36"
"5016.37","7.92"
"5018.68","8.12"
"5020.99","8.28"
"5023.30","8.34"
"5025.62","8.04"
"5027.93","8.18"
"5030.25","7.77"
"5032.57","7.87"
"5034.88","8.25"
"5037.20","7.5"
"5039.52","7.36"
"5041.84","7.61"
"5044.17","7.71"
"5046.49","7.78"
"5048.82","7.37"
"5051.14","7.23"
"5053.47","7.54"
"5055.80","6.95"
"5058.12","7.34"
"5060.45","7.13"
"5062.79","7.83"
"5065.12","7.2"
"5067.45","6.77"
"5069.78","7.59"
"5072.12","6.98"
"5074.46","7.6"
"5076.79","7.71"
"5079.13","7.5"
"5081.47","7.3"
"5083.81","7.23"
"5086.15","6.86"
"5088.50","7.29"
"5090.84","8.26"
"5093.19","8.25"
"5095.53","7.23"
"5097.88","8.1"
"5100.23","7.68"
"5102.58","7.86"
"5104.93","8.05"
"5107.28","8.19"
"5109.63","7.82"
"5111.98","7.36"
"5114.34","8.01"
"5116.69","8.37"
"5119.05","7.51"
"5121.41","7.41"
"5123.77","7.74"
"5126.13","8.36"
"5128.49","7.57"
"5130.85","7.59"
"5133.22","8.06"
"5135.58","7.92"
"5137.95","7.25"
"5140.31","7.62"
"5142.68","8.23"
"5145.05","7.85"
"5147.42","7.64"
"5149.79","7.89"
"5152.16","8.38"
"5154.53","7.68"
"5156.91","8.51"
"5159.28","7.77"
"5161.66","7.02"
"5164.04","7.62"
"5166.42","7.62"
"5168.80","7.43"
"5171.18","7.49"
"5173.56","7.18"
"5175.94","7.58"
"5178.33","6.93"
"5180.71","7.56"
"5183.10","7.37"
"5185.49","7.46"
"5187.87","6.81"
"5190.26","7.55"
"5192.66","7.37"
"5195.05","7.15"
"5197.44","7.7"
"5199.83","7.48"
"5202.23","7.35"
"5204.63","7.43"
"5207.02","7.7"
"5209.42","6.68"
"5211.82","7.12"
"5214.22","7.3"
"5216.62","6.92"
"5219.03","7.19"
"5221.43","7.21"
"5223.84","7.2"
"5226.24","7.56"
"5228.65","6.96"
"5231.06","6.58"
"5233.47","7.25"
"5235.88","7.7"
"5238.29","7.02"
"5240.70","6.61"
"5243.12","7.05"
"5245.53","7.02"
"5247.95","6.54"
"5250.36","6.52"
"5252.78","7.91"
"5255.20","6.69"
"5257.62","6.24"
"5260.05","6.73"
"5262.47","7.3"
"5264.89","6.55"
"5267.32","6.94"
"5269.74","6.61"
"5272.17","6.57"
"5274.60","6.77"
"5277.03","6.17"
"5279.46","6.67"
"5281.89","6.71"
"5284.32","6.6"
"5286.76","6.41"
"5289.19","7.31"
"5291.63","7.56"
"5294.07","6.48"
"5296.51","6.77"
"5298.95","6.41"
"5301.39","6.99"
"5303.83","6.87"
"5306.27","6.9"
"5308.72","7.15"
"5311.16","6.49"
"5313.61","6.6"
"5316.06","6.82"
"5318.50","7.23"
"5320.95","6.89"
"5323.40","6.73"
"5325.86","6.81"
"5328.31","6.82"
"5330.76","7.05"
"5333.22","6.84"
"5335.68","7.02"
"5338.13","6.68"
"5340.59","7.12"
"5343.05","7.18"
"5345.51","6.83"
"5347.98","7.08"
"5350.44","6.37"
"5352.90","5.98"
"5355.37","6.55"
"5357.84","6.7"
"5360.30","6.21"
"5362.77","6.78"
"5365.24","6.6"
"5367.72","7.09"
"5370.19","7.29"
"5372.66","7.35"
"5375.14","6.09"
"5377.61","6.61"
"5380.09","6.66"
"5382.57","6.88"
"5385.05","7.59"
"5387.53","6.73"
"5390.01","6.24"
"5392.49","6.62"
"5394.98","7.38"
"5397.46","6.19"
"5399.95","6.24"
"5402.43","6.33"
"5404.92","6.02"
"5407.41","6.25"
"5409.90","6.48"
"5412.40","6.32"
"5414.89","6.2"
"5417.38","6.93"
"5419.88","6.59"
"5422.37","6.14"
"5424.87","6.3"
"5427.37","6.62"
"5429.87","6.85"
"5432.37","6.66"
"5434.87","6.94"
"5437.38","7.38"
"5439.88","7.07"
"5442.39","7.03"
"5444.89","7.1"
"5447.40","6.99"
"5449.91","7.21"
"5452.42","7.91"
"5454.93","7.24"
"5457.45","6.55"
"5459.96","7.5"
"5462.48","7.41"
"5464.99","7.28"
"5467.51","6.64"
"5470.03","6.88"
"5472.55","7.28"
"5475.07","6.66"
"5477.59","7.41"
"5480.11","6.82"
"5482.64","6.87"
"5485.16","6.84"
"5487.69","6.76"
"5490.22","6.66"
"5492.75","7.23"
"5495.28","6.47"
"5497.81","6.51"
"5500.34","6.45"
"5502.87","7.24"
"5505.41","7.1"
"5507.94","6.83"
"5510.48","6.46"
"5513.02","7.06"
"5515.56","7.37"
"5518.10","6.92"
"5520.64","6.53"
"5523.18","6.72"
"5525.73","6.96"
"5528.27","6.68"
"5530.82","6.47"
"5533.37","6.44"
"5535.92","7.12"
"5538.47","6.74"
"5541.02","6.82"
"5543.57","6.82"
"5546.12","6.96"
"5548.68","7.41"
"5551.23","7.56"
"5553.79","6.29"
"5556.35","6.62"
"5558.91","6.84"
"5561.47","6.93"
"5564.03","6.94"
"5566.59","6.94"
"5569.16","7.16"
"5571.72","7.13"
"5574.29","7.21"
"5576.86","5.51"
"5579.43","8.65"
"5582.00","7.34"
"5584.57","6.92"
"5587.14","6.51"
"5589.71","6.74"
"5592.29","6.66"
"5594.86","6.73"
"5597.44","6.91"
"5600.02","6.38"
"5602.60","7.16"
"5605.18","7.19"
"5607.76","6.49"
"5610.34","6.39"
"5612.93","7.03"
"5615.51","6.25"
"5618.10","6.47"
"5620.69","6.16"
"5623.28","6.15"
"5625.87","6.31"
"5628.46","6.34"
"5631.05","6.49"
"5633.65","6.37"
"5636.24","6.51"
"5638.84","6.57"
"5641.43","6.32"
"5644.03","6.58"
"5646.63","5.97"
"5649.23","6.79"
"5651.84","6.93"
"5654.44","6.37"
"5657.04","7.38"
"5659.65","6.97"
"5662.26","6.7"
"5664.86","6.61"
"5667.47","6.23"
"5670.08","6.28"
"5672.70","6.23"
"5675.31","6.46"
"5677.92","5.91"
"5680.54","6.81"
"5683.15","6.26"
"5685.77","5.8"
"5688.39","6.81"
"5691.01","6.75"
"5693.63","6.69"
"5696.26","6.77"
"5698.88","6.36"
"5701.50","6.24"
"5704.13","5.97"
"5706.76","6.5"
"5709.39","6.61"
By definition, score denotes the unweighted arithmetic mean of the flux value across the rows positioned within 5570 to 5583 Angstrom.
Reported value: 7.2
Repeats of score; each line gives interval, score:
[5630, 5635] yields 6.4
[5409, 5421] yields 6.5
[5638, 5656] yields 6.5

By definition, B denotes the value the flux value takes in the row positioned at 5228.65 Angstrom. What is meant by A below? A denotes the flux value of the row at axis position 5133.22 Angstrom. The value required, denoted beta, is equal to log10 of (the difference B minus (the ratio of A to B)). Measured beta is 0.764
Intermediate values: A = 8.06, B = 6.96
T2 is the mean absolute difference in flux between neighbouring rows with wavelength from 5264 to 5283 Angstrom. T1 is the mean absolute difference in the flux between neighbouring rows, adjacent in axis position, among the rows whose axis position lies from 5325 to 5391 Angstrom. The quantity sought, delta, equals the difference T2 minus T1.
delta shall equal -0.08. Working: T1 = 0.38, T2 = 0.30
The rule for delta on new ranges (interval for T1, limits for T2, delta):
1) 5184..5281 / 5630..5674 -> -0.10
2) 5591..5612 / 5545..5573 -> -0.06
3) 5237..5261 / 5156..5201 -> -0.15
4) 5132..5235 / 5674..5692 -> 0.19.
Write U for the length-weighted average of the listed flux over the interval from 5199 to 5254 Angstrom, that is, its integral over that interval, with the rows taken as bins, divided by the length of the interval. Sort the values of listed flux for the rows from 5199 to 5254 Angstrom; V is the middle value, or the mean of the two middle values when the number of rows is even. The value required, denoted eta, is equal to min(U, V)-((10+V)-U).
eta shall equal -2.9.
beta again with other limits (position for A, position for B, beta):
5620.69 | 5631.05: 0.744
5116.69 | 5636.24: 0.718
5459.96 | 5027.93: 0.861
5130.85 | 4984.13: 0.912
